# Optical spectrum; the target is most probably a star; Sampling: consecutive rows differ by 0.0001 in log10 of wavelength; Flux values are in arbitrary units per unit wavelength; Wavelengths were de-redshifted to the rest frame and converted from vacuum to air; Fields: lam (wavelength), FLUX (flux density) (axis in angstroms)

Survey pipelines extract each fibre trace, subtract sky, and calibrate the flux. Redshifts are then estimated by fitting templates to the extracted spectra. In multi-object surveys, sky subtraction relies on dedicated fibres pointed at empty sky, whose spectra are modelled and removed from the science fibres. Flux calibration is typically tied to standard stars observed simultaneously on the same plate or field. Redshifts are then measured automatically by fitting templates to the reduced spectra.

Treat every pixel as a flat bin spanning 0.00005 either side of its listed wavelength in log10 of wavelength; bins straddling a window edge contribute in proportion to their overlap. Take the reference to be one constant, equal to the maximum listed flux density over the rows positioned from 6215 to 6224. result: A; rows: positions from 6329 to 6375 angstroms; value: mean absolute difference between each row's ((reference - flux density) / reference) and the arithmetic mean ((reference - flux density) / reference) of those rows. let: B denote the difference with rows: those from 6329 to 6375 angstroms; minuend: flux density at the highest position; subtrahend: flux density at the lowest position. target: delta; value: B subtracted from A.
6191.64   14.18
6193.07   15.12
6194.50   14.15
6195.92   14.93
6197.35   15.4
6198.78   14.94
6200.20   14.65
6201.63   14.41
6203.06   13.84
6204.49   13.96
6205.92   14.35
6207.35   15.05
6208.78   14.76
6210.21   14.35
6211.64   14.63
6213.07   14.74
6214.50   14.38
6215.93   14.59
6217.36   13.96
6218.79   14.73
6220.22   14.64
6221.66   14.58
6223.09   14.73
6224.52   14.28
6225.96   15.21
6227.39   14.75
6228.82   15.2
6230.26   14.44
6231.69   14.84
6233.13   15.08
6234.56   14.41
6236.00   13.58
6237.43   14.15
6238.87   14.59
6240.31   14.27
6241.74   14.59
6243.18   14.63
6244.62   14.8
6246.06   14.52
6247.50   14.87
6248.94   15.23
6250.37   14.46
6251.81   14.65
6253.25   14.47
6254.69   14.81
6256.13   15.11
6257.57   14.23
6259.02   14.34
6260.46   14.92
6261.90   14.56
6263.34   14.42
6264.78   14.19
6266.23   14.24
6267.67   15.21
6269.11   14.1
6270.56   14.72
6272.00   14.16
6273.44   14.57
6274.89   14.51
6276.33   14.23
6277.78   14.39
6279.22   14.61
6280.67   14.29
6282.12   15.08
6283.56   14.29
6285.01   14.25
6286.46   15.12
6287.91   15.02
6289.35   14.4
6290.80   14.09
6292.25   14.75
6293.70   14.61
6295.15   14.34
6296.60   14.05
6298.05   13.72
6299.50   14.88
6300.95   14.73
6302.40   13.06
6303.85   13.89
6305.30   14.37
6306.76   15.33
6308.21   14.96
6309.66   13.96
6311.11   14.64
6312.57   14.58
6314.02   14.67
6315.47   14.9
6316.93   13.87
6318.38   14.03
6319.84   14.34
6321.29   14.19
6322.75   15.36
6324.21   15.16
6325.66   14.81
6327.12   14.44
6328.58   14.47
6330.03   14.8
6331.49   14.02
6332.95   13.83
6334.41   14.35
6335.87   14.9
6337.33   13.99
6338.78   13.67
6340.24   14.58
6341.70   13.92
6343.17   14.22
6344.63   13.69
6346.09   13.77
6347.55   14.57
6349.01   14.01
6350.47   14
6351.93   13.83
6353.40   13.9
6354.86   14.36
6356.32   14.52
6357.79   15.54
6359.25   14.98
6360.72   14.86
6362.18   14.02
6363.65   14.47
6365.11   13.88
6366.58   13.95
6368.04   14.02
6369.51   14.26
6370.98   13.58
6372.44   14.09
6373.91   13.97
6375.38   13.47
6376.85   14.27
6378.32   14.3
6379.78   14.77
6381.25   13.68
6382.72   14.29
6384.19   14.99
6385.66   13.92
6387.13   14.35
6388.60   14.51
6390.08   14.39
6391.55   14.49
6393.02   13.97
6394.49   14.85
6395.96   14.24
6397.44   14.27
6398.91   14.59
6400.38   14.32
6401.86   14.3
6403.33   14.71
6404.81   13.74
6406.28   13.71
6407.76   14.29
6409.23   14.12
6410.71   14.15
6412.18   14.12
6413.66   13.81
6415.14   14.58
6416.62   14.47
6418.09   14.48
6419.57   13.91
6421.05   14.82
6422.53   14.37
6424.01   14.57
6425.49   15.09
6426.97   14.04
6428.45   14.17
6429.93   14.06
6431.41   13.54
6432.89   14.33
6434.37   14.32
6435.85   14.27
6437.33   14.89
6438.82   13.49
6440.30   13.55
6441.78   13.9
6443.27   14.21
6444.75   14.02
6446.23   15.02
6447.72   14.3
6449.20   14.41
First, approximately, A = 0.025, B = -0.83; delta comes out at 0.85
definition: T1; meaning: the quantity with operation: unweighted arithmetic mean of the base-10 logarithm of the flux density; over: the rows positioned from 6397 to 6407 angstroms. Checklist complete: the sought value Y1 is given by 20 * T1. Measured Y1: 23.1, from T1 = 1.15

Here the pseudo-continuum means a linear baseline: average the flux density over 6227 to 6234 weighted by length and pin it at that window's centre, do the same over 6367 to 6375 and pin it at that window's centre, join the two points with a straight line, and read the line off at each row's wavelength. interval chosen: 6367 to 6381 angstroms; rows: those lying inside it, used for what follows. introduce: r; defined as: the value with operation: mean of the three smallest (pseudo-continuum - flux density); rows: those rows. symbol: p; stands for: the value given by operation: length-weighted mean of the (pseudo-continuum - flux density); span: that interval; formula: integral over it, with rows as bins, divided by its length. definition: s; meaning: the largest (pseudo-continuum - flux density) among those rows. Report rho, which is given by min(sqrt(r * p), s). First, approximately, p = -0.12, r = -0.53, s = 0.5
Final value 0.3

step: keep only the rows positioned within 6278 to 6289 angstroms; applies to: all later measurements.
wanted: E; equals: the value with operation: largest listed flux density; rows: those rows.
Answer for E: 15.12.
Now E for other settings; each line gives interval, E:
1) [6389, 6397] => 14.85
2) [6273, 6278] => 14.57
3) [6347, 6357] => 14.57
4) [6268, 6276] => 14.72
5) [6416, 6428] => 15.09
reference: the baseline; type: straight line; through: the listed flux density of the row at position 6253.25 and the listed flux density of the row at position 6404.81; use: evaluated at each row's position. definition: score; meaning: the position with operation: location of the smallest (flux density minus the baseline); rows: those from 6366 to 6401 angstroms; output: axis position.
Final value 6375.38 angstroms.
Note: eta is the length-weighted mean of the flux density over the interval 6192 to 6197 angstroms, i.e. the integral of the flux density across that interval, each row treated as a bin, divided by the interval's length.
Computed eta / 14.73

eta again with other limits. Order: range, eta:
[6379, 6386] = 14.37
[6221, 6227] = 14.71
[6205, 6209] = 14.67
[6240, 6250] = 14.72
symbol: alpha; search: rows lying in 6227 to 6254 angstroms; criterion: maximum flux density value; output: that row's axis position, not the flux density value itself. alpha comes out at 6248.94 angstroms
